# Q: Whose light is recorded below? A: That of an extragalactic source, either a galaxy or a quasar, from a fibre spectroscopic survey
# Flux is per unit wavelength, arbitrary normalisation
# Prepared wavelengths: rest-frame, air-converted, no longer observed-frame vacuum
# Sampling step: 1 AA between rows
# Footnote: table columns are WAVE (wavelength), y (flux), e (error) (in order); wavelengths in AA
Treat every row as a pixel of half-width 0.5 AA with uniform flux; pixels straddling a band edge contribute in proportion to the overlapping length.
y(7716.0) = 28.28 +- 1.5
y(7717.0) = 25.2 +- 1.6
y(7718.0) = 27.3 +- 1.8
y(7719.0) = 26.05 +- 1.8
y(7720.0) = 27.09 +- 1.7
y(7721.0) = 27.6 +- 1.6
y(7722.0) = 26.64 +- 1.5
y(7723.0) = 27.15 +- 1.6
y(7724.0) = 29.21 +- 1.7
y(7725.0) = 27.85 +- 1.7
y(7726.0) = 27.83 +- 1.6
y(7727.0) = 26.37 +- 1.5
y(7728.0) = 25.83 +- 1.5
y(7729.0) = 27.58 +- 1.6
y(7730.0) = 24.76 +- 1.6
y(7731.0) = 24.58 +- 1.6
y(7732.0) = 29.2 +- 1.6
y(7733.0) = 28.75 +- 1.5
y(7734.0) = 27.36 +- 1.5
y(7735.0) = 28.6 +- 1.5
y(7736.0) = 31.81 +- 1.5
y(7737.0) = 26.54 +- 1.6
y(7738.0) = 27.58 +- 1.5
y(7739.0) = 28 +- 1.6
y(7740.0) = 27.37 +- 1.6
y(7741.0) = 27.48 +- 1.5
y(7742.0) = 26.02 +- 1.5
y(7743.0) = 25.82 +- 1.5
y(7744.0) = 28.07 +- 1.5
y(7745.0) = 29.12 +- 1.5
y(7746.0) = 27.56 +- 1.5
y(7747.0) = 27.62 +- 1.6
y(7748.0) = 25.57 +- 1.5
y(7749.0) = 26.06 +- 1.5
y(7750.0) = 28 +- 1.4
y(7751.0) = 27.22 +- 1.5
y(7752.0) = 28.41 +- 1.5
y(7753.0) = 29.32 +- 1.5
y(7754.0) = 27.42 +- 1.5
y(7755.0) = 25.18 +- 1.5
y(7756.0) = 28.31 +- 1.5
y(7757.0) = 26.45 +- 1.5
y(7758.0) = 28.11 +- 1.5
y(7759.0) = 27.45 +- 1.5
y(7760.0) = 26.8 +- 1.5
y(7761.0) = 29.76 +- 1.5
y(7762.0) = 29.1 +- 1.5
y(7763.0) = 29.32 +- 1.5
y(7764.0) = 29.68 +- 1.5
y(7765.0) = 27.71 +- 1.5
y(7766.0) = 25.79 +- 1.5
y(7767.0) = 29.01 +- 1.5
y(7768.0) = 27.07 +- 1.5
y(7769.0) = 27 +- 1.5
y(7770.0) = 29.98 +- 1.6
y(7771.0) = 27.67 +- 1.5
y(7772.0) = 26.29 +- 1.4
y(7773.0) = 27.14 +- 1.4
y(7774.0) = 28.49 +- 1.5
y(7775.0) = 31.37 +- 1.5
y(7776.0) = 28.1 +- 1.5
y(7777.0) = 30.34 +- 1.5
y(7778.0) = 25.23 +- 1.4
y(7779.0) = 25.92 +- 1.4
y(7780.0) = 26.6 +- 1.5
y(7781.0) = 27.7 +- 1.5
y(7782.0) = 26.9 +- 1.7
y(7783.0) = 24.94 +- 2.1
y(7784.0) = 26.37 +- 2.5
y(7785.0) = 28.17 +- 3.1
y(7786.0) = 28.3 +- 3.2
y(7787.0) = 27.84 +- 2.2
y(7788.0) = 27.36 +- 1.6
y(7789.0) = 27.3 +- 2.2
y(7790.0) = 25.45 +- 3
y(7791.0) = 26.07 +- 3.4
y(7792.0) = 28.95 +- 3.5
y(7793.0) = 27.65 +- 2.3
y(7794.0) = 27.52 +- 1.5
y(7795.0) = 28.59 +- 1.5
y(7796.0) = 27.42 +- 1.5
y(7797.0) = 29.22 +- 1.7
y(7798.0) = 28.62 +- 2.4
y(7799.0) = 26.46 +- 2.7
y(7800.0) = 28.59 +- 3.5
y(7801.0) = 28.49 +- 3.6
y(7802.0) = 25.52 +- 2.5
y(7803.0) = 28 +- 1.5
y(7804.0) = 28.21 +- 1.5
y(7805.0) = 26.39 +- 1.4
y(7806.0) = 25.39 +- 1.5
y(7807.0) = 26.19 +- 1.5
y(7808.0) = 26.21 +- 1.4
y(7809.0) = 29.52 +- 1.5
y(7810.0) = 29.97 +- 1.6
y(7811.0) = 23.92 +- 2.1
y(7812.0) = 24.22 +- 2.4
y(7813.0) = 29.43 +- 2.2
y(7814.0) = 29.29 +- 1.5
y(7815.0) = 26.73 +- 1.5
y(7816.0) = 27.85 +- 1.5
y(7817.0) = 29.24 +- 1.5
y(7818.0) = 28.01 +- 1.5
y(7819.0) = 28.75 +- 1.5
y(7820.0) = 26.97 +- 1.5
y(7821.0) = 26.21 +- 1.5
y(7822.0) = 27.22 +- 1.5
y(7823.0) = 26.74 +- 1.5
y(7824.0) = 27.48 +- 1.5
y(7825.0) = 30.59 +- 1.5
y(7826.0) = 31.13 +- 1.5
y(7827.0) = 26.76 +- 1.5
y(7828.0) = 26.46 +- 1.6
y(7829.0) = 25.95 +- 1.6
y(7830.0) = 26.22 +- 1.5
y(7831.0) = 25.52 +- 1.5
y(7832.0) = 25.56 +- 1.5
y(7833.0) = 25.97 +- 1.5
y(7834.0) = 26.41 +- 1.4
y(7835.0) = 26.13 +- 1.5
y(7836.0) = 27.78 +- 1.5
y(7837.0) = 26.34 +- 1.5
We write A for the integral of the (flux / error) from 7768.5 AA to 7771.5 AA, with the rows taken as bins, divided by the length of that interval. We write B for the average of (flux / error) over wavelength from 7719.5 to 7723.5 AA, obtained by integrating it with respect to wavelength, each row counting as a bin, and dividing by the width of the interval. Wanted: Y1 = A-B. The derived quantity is 1.4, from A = 18.4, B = 17.0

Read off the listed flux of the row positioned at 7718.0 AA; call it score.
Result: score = 27.3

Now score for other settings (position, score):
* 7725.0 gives 27.85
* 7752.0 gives 28.41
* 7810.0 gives 29.97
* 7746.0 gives 27.56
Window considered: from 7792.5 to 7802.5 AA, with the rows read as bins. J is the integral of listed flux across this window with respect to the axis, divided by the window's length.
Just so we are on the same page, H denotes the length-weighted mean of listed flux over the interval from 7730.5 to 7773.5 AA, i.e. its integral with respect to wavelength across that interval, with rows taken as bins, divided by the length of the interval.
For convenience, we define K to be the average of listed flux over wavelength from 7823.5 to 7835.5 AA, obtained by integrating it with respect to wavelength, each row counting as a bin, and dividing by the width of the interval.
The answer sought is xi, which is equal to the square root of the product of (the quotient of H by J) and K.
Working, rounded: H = 27.7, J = 27.8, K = 27.0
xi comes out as 5.188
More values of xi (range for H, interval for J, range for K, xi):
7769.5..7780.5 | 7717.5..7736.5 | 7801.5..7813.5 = 5.232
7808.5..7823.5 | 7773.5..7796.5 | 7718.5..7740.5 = 5.248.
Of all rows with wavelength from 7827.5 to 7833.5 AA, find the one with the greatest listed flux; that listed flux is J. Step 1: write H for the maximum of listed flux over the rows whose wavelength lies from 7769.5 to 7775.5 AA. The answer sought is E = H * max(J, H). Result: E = 984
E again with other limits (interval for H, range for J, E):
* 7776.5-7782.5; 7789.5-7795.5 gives 921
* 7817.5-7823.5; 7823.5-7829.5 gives 895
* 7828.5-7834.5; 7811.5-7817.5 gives 777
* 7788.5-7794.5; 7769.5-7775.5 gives 908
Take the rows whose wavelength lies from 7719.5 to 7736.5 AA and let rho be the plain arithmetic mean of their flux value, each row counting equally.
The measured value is 27.5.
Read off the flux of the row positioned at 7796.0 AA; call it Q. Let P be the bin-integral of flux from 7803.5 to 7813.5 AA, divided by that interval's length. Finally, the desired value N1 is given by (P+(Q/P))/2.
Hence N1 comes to 14.0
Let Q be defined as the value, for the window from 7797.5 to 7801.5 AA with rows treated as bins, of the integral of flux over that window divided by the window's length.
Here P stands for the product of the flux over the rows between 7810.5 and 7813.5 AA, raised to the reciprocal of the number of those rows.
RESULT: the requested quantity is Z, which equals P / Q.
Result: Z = 0.92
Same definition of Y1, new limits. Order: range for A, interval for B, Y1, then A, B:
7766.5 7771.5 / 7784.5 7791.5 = 7.6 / 18.5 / 10.9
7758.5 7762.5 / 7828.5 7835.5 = 1.5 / 18.9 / 17.3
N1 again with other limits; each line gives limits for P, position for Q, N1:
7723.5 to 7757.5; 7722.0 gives 14.2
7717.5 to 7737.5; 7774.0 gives 14.2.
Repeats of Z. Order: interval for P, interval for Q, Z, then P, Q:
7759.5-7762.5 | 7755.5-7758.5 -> 1.03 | 28.5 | 27.6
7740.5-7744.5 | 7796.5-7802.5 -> 0.96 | 26.8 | 27.8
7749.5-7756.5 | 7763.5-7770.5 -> 0.99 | 27.7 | 28.0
